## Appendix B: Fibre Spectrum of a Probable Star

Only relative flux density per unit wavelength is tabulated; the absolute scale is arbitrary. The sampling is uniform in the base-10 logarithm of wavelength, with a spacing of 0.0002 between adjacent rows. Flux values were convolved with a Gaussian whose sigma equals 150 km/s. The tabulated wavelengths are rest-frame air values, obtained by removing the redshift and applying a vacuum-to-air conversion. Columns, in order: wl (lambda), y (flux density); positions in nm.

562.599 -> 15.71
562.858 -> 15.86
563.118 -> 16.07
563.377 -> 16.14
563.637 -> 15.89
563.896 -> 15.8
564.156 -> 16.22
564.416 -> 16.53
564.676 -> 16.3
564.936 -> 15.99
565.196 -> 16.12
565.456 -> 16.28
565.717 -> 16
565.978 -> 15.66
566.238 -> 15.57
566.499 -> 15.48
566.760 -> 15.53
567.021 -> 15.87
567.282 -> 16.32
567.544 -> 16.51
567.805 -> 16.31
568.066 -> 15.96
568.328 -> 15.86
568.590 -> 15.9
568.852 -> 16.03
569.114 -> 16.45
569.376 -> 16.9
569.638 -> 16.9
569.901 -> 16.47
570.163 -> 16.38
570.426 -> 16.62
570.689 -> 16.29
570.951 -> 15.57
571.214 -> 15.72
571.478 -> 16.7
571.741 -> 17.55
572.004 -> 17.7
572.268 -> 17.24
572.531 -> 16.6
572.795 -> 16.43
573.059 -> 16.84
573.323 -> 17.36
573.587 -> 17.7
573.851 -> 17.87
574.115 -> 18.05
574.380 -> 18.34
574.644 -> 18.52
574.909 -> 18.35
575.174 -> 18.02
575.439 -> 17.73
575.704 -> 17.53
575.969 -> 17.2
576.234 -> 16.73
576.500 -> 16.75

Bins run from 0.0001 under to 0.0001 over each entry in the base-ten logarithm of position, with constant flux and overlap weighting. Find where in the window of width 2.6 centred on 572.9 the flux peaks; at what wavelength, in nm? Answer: 574.115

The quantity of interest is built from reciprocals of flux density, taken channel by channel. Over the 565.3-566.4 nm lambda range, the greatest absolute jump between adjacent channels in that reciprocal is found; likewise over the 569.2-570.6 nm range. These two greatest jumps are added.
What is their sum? 0.0029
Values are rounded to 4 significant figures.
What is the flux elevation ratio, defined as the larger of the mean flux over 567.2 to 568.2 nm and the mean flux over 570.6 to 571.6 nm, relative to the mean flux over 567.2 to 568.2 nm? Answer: 1.000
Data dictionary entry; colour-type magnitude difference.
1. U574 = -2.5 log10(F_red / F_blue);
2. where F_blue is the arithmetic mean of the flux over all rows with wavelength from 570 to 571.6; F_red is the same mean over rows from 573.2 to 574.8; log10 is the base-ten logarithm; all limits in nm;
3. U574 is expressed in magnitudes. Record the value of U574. -0.11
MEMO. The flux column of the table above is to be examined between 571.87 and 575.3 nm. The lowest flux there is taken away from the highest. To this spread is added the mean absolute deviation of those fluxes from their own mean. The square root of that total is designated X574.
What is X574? 1.6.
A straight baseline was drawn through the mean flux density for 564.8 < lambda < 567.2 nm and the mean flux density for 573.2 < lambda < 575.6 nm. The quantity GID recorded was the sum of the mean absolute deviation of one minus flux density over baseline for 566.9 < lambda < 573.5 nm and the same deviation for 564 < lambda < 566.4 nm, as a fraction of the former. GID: 2.00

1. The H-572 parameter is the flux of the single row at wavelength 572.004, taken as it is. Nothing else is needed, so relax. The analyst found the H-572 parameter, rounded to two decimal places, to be 17.70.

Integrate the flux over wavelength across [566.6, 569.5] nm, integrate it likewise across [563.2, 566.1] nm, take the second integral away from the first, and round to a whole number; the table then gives 0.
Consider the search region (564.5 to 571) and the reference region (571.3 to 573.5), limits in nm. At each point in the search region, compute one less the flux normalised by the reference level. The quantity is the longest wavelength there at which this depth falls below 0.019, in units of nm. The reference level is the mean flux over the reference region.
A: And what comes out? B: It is 569.638 nm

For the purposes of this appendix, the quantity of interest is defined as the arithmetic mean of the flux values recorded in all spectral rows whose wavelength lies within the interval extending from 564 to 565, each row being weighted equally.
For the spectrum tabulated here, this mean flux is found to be 16.3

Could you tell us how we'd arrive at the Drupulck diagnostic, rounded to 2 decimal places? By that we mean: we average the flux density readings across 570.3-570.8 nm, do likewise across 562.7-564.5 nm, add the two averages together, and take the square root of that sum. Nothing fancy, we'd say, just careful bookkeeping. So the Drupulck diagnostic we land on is 5.70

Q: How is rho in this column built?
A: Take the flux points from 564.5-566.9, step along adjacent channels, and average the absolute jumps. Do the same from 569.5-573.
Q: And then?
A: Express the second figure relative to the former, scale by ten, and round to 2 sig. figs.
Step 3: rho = 24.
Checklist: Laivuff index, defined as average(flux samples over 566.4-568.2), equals 16.0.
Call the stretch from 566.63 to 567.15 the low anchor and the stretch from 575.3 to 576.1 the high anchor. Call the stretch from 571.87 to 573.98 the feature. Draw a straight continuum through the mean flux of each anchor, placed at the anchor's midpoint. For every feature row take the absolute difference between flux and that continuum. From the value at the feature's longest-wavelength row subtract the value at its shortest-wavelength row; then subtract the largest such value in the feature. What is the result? -1.2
